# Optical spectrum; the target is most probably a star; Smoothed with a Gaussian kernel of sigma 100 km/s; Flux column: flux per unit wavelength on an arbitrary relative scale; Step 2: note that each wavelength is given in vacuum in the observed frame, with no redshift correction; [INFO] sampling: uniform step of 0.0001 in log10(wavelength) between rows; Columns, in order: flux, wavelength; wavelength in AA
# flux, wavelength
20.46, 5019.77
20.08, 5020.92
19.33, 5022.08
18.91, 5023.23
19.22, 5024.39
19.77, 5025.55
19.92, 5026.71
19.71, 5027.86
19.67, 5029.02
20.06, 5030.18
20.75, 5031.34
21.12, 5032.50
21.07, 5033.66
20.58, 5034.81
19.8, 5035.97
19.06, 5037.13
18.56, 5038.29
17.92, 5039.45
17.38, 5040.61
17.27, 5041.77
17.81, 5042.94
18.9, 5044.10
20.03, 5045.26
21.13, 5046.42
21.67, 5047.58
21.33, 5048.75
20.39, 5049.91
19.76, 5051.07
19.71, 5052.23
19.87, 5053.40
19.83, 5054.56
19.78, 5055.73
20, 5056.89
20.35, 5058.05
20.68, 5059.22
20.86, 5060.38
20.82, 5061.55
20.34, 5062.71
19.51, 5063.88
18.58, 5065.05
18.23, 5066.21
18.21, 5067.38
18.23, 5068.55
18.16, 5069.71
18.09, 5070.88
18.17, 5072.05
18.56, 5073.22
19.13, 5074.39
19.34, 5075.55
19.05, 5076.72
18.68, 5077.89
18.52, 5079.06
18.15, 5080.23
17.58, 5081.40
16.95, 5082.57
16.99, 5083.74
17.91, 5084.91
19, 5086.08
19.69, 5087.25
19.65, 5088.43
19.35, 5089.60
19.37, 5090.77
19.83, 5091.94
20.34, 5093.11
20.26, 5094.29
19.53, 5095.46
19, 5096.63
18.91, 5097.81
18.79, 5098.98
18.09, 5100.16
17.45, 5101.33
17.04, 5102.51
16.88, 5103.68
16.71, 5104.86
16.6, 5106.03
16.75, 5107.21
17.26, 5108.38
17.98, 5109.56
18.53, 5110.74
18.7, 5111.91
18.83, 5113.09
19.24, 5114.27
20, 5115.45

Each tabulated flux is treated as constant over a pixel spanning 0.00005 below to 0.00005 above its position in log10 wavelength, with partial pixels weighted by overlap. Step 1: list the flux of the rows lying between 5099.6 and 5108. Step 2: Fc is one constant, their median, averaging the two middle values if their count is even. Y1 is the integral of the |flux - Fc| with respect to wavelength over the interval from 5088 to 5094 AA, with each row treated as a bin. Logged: 17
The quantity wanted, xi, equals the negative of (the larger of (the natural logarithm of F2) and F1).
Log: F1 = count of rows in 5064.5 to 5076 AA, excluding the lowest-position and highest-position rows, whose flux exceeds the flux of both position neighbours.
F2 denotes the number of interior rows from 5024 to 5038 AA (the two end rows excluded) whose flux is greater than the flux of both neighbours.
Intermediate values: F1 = 1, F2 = 2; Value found -1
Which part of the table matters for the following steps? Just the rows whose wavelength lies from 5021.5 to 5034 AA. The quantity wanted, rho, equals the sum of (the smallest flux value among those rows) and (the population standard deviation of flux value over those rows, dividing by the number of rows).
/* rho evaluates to 19.6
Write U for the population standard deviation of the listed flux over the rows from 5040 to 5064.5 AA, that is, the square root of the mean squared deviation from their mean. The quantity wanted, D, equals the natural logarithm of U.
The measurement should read 0.15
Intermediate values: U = 1.17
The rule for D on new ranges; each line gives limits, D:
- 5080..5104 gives 0.11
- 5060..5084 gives 0.03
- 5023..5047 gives 0.15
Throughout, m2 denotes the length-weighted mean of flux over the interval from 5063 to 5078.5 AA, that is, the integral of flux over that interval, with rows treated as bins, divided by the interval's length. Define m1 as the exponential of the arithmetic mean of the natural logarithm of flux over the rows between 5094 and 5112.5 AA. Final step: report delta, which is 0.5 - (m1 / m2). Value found -0.466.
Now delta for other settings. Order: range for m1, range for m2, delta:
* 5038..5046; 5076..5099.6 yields -0.467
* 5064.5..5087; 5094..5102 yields -0.473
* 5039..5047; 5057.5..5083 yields -0.482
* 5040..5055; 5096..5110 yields -0.611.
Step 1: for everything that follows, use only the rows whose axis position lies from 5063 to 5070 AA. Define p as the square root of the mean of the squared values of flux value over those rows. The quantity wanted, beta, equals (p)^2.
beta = 342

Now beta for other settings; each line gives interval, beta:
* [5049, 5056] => 396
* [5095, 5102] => 347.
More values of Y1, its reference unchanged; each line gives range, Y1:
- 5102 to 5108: 1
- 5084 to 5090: 13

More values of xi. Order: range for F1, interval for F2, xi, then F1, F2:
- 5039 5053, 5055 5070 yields -1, 1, 2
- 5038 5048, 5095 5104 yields 0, 0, 0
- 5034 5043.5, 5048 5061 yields 0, 0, 1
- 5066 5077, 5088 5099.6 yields -2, 2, 1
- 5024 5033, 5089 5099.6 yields -1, 1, 1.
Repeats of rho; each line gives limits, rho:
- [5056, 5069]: 19.3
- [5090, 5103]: 18.1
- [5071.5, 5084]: 17.7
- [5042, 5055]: 18.9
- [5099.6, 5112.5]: 17.3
